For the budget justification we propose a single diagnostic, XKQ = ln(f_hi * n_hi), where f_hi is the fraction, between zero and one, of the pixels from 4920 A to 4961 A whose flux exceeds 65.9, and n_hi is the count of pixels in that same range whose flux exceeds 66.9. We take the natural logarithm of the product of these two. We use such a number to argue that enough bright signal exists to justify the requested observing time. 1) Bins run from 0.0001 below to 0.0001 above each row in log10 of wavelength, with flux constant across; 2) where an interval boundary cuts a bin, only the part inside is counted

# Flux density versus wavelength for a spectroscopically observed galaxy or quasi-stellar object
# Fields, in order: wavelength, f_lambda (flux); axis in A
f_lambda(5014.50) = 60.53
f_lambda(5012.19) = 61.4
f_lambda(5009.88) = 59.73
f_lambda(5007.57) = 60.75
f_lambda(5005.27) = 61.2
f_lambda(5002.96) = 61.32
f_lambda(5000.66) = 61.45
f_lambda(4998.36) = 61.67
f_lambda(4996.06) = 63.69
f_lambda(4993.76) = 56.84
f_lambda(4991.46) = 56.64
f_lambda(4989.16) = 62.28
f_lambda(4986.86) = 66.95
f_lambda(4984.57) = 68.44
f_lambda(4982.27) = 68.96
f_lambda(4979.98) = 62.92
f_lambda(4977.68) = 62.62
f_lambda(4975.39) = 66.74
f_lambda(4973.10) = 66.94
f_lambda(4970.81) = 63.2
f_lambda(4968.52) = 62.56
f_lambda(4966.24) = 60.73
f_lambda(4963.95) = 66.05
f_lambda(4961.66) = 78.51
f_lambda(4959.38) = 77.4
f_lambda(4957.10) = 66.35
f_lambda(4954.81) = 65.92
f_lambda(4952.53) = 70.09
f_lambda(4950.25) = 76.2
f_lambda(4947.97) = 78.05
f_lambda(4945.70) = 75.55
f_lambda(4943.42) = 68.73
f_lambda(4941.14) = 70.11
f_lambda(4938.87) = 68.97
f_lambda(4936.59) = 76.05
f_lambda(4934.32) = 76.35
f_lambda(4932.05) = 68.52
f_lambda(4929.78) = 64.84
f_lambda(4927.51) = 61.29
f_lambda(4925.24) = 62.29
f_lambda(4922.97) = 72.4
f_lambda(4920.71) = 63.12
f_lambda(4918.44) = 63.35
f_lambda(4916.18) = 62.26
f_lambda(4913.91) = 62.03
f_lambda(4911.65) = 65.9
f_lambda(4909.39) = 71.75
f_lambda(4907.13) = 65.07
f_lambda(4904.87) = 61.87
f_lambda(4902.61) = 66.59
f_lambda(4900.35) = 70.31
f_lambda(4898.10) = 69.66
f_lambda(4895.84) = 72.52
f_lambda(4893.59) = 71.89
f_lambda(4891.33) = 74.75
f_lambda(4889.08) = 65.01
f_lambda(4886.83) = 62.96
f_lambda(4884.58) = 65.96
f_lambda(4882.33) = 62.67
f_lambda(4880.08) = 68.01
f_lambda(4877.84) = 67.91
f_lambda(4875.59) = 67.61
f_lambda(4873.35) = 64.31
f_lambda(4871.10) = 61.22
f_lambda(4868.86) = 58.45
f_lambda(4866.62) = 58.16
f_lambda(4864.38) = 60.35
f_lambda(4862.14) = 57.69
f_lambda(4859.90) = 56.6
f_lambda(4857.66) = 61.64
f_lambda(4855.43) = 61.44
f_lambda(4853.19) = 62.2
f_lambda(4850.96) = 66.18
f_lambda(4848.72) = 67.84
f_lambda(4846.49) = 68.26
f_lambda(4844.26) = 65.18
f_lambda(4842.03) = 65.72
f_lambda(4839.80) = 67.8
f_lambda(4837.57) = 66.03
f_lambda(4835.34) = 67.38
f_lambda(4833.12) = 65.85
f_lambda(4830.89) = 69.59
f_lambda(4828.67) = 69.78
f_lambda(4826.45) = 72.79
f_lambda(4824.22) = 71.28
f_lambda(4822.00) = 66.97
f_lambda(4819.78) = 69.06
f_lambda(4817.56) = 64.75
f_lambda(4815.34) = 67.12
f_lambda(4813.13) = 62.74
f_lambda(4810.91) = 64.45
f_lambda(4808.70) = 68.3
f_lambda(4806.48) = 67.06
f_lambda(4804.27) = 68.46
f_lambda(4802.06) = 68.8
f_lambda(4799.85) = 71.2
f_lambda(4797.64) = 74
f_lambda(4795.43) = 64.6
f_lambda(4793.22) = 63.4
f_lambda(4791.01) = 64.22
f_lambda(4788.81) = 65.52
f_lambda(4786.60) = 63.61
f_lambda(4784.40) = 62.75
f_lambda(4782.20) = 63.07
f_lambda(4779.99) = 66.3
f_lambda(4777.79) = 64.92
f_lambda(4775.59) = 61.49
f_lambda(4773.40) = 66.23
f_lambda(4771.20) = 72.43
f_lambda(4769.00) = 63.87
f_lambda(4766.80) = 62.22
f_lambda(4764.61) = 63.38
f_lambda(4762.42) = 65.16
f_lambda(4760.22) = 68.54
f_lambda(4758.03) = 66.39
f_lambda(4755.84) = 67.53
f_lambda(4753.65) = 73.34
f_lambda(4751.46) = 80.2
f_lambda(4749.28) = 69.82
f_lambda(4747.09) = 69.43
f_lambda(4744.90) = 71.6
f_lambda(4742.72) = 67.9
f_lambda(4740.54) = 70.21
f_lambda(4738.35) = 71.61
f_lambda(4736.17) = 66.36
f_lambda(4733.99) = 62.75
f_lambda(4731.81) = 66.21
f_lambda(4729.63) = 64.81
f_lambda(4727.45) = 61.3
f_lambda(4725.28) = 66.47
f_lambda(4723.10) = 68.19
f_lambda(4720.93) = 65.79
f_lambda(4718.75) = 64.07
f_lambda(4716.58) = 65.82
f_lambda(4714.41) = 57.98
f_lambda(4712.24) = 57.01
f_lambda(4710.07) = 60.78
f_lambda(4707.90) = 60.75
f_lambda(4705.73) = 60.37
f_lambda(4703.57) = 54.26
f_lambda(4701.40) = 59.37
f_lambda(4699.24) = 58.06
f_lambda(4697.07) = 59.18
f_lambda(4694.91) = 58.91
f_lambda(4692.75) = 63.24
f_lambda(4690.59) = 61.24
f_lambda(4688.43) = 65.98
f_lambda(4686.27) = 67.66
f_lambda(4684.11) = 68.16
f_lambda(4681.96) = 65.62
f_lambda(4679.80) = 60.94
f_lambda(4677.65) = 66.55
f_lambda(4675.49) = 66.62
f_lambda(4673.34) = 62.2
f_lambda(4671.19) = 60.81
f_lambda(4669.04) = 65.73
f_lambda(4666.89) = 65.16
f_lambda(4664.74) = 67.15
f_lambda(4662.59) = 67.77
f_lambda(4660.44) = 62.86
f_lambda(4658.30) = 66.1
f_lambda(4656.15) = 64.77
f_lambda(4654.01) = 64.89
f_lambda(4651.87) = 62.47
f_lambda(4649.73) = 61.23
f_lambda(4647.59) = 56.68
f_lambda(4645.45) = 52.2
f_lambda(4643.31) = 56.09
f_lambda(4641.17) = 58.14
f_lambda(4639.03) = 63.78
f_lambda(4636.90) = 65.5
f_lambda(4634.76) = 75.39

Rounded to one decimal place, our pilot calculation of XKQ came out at 2.2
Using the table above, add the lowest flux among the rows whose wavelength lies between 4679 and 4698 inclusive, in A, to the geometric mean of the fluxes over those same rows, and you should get 122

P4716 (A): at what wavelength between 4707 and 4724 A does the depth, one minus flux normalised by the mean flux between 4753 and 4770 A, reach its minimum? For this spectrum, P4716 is 4723.10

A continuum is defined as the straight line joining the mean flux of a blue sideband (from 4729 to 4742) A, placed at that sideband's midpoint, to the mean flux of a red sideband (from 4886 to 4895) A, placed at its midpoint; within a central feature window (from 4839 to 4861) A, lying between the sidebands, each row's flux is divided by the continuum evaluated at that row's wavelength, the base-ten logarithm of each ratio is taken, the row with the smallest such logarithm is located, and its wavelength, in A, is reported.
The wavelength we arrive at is 4859.90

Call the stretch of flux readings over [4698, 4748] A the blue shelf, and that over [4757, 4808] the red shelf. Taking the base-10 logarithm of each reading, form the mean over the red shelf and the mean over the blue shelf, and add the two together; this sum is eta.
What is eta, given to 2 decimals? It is 3.62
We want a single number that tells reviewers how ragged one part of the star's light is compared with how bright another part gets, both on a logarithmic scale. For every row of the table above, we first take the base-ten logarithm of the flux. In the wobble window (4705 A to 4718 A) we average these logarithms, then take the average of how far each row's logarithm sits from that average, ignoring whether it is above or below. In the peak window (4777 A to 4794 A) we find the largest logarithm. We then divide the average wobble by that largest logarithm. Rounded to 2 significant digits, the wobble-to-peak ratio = 0.0078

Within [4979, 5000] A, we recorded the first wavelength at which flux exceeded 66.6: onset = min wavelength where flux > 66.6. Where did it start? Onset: 4982.27 A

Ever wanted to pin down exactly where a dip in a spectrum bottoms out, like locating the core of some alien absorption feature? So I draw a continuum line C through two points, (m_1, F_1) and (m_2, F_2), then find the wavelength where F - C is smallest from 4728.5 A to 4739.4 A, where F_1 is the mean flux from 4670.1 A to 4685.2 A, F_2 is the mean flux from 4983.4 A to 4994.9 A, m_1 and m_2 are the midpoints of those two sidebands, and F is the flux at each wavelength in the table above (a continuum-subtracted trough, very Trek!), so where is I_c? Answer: 4733.99 A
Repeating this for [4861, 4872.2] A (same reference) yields 4862.14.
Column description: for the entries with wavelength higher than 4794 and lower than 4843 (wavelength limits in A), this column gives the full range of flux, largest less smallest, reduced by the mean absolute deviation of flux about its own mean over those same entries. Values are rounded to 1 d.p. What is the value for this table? 9.1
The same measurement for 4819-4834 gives 5.2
